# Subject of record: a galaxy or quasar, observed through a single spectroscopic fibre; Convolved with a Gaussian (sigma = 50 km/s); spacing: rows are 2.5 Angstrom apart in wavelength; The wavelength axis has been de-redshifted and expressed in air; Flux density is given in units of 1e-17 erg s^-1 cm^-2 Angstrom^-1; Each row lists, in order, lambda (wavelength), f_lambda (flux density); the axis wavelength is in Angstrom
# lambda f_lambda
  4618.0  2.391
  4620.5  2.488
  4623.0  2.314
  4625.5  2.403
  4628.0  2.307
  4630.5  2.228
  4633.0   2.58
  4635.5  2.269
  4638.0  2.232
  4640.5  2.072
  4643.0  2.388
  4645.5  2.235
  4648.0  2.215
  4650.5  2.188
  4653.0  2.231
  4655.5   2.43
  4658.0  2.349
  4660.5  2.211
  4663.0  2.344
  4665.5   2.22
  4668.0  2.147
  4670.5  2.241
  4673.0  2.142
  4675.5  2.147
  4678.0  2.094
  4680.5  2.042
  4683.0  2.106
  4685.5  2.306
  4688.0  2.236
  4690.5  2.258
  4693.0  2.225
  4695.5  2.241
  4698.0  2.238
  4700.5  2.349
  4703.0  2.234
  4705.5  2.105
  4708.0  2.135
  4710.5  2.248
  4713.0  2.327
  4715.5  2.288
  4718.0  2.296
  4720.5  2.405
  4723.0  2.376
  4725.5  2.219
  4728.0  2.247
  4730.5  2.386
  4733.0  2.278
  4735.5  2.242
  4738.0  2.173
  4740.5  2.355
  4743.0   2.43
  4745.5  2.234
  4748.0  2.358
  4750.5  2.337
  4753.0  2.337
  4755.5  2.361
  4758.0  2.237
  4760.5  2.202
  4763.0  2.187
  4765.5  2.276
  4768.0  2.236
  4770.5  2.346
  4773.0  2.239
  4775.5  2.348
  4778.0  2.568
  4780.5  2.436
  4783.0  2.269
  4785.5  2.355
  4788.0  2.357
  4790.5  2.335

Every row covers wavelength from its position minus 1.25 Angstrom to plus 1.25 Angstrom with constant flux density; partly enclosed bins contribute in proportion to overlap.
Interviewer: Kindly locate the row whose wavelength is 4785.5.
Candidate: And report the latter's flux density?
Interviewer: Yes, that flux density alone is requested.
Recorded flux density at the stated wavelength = 2.355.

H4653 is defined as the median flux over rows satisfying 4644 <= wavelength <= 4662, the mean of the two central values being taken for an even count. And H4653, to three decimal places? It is 2.231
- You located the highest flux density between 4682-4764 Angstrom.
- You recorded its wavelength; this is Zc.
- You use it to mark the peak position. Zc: 4743.0 Angstrom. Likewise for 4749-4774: 4755.5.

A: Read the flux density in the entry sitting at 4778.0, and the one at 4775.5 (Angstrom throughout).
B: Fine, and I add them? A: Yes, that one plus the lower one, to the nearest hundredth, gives 4.92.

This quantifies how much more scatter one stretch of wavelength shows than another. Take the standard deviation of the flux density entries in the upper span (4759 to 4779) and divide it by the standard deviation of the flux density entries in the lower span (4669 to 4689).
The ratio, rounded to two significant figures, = 1.4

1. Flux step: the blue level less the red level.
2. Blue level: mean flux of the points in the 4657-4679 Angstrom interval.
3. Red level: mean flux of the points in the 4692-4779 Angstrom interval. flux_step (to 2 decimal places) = -0.08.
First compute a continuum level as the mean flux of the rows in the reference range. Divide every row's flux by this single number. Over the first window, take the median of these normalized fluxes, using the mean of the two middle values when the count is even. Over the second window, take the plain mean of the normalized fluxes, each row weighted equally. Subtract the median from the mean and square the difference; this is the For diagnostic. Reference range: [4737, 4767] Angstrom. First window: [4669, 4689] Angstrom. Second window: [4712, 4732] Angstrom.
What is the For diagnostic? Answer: 0.0057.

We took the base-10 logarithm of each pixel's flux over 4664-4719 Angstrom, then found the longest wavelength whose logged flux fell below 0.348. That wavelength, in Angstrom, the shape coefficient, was 4708.0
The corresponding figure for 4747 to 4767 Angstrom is 4763.0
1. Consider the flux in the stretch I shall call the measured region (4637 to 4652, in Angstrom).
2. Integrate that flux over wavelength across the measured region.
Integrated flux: 33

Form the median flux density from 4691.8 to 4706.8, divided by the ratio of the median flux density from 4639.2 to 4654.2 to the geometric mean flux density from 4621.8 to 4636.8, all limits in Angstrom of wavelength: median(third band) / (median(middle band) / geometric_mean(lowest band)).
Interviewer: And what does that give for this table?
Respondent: 2.36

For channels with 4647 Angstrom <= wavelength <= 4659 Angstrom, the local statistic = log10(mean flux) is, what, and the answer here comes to 0.358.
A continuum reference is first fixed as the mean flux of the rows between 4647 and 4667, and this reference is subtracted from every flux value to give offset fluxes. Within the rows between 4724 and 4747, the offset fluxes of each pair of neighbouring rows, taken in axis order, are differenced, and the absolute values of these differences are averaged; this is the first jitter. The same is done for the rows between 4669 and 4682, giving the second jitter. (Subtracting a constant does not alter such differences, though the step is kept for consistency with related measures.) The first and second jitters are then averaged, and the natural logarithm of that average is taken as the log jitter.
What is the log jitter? -2.55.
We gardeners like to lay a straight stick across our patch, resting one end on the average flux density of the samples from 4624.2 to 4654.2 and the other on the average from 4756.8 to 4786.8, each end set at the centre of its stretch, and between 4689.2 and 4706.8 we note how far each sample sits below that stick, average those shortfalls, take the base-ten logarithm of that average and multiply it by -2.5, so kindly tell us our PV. 3.1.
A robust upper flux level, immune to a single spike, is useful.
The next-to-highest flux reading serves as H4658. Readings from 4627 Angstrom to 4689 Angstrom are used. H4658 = 2.43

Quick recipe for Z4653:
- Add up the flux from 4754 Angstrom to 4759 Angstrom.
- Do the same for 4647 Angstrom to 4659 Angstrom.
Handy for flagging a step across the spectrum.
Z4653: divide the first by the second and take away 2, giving -1.6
